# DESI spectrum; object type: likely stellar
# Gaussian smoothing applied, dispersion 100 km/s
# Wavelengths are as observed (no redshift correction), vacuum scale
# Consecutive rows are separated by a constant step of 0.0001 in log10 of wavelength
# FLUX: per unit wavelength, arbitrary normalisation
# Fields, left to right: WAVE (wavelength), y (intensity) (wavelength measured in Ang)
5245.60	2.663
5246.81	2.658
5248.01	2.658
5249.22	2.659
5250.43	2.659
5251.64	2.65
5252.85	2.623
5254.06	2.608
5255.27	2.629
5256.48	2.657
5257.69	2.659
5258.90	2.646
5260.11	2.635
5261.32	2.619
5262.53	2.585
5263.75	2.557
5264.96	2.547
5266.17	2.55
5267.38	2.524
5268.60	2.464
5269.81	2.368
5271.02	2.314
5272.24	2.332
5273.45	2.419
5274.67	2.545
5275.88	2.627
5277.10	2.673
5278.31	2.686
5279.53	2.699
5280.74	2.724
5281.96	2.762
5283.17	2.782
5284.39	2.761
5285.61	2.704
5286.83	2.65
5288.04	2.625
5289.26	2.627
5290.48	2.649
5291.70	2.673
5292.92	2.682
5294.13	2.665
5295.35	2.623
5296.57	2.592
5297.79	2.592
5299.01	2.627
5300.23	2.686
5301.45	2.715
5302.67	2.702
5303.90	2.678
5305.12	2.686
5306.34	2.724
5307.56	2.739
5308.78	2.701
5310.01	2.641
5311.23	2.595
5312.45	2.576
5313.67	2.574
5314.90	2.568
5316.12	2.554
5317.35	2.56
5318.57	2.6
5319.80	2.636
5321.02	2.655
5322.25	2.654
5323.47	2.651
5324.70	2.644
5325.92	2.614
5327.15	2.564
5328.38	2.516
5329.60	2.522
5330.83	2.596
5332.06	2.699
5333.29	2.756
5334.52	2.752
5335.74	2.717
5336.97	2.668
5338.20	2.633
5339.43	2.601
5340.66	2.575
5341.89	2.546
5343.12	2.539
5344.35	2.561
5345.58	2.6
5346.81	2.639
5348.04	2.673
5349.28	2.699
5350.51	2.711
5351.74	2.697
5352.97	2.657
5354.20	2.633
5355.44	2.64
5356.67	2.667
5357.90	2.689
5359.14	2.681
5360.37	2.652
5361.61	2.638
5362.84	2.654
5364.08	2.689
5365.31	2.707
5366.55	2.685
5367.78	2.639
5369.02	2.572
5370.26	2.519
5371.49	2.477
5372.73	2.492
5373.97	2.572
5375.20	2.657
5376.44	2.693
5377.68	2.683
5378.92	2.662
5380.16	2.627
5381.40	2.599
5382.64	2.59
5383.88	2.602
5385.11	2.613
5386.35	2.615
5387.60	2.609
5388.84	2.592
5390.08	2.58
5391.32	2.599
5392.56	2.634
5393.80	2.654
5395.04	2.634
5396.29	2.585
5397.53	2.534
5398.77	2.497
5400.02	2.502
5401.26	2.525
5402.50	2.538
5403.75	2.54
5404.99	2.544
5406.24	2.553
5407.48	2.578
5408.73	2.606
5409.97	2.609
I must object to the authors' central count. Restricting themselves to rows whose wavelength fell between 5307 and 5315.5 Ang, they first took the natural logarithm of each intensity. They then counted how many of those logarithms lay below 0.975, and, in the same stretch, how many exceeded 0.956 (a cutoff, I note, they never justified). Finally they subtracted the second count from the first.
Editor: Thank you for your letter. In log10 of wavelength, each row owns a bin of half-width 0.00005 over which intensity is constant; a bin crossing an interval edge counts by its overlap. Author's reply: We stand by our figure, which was 2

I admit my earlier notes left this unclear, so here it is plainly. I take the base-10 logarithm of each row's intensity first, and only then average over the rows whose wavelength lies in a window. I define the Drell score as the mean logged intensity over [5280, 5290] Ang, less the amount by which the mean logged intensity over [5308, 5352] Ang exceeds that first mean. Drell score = 0.445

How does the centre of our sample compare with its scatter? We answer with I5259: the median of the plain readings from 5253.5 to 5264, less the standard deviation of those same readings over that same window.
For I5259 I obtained 2.60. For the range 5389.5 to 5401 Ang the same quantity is 2.53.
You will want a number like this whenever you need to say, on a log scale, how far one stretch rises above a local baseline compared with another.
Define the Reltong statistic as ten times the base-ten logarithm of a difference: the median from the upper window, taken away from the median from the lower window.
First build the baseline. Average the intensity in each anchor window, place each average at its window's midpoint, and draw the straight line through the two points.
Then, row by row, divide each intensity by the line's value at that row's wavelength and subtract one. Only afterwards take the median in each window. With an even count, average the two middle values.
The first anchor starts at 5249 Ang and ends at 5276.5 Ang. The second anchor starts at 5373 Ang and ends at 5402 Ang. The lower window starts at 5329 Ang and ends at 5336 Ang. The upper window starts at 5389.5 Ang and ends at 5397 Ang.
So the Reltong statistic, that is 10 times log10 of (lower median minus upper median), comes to -13.6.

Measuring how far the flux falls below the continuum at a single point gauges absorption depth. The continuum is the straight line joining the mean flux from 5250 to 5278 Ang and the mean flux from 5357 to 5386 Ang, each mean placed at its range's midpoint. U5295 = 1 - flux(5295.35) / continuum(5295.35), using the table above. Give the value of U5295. -0.017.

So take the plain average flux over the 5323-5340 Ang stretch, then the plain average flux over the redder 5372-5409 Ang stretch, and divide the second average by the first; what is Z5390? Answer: 0.98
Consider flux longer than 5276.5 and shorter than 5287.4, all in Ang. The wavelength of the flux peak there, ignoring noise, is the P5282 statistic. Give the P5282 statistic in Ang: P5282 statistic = 5283.17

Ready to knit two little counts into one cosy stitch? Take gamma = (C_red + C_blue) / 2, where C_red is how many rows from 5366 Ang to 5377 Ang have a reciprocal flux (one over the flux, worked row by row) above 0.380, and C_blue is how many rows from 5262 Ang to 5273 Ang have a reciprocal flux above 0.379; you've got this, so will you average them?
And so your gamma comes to 7.0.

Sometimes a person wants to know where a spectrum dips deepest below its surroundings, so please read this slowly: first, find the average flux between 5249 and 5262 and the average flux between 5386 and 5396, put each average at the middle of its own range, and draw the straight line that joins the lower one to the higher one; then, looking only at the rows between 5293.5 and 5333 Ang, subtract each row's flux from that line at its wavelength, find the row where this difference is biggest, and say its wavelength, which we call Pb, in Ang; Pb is 5328.38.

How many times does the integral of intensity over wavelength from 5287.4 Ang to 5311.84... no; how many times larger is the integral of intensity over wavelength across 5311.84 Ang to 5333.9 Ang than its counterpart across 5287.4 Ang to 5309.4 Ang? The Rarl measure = 0.98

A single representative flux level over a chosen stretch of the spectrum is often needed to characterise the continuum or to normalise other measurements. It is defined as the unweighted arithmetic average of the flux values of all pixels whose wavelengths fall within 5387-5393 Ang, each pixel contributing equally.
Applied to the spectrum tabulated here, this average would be 2.60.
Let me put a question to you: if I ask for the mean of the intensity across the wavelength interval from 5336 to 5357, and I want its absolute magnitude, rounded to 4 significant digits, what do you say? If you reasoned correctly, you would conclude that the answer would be 2.632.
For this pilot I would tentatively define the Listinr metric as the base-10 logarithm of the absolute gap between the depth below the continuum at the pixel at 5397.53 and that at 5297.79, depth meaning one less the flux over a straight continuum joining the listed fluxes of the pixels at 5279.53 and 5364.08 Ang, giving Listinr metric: -1.8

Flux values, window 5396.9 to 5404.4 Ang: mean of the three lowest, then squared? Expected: 6.3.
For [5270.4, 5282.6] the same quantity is 5.5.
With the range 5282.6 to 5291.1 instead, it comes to 6.9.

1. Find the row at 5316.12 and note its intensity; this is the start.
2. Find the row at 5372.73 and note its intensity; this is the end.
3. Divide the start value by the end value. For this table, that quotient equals 1.02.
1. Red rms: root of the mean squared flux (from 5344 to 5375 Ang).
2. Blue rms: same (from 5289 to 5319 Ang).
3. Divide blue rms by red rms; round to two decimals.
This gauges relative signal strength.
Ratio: 1.00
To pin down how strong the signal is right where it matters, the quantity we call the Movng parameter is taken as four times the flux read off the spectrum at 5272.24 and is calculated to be 9.3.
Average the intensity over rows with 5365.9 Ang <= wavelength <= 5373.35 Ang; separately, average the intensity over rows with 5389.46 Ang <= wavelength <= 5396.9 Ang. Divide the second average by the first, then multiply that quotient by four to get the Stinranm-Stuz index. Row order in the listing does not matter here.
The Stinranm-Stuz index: 4.08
